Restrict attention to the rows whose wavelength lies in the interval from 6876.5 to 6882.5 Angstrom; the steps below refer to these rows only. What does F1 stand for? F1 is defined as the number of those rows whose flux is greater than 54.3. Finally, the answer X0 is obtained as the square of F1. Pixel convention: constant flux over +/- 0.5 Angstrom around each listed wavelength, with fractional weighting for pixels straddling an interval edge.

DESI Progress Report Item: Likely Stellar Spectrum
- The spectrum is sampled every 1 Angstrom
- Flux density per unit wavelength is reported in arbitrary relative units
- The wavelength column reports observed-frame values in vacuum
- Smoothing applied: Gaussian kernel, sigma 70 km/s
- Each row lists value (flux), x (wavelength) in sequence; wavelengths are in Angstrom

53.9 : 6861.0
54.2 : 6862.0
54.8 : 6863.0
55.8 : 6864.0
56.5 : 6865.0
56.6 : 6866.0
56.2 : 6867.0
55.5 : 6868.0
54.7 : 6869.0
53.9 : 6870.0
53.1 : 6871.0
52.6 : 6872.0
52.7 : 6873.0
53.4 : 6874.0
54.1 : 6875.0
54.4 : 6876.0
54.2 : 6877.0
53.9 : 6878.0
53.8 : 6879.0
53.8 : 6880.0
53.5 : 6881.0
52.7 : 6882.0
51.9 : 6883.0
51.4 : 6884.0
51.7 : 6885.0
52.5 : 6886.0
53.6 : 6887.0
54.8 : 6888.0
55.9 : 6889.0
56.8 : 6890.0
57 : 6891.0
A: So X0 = 0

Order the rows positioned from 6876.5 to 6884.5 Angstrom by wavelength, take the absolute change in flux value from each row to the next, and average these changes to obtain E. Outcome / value 0.40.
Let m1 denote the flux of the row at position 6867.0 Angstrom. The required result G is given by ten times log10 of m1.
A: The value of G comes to 17.5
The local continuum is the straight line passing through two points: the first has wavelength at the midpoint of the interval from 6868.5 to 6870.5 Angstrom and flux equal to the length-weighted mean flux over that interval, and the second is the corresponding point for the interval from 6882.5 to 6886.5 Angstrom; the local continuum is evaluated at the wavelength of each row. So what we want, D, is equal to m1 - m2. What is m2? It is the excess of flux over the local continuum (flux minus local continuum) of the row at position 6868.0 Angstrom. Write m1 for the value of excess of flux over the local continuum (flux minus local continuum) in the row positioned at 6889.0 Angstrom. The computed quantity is 4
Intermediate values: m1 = 4.8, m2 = 1.0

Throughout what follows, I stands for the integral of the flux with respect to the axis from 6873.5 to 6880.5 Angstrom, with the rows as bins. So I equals 378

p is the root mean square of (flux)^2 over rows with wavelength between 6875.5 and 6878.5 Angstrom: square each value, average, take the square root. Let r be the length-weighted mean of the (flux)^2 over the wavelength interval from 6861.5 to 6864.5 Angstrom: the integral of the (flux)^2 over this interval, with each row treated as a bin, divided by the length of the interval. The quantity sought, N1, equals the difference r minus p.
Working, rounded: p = 2934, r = 3018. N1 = 84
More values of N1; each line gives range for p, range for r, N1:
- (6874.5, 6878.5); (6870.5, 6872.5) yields -139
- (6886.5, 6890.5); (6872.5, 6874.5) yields -245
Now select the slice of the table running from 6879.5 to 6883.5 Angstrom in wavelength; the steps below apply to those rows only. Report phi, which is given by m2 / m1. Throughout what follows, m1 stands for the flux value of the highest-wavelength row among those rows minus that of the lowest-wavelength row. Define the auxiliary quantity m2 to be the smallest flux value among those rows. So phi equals -27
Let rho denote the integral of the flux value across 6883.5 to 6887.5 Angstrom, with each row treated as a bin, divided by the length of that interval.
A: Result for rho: 52.3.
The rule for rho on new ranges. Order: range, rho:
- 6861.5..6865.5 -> 55.3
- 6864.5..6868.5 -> 56.2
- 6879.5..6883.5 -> 53.0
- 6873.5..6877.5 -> 54.0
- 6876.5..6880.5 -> 53.9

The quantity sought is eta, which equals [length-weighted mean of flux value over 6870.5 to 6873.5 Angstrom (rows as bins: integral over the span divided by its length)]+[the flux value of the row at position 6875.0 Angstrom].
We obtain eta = 107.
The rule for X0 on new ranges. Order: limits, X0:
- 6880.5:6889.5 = 4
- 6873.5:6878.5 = 1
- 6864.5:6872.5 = 25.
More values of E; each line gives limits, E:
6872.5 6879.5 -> 0.38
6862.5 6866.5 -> 0.60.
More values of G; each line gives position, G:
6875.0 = 17.3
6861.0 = 17.3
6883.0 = 17.2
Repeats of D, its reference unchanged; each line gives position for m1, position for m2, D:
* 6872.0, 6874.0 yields -1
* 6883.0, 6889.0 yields -5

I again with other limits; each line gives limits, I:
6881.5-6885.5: 208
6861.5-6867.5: 334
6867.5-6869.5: 110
